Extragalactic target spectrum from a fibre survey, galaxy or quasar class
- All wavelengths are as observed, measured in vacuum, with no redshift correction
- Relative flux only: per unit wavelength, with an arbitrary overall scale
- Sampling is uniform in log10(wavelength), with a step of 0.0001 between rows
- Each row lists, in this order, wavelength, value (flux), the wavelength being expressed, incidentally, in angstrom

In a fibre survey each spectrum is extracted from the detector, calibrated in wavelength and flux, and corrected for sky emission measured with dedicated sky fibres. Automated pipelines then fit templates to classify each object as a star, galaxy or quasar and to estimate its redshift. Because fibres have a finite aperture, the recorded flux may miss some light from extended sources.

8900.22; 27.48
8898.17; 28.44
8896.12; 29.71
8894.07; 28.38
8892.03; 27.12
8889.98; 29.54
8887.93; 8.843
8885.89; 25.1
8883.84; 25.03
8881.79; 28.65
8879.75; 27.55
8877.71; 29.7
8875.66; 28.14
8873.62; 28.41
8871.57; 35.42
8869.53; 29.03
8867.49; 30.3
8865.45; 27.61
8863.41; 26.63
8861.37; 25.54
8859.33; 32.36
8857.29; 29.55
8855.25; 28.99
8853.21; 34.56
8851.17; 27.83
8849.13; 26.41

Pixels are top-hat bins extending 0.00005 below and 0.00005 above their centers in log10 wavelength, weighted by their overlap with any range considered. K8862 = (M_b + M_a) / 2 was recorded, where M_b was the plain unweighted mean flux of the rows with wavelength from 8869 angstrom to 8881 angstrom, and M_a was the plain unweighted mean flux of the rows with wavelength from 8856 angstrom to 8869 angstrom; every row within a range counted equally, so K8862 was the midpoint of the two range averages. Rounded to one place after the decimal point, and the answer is 29.2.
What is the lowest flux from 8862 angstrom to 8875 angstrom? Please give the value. 26.63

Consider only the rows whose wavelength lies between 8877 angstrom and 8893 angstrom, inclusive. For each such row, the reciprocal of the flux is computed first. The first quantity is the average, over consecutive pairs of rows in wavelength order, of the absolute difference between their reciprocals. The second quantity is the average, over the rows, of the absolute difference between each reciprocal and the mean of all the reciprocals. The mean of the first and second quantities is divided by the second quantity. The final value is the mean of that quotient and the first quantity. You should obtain 0.61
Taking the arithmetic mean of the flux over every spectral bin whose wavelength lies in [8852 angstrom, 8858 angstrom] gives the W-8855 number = 31.0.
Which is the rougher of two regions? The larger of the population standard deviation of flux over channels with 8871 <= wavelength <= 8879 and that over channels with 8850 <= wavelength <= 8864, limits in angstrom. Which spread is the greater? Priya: 2.9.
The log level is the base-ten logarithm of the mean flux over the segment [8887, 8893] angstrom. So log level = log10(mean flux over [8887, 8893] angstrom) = 1.34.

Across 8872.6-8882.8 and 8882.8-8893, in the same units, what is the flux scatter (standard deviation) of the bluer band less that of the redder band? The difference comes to -7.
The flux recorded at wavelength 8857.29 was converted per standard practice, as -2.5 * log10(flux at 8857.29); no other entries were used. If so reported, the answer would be -3.68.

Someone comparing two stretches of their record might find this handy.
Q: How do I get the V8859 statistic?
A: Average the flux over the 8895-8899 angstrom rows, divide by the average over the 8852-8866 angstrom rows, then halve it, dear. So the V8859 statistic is 0.50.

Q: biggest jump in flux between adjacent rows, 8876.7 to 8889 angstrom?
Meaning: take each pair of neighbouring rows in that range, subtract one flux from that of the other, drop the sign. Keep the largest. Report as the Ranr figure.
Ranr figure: 16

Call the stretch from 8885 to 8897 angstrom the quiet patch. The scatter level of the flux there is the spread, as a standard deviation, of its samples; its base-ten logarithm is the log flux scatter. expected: 0.9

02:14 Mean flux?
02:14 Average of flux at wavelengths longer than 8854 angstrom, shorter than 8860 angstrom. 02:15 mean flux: 30.3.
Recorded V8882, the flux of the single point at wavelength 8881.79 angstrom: 28.65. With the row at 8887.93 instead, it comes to 8.843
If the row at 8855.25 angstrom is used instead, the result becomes 28.99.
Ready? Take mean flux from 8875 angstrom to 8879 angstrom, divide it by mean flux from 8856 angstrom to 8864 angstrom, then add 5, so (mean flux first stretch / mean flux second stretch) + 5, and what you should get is 6.01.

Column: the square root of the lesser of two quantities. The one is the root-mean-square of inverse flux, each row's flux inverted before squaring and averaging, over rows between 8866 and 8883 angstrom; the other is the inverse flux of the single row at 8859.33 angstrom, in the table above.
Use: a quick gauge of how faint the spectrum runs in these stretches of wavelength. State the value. 0.176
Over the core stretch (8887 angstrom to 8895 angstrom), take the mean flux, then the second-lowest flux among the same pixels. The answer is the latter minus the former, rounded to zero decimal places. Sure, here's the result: 4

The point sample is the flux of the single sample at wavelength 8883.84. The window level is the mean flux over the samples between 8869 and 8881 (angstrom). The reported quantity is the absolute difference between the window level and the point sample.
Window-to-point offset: 4.7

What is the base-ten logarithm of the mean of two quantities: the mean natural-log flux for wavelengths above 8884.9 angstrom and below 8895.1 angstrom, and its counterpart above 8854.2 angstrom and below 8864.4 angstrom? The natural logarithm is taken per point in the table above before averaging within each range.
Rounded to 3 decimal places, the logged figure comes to 0.508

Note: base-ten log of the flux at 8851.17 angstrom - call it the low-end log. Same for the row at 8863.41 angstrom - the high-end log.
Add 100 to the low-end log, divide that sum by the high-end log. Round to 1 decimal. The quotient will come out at 71.2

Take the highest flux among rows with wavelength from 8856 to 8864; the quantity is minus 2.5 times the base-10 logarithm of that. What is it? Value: -3.78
